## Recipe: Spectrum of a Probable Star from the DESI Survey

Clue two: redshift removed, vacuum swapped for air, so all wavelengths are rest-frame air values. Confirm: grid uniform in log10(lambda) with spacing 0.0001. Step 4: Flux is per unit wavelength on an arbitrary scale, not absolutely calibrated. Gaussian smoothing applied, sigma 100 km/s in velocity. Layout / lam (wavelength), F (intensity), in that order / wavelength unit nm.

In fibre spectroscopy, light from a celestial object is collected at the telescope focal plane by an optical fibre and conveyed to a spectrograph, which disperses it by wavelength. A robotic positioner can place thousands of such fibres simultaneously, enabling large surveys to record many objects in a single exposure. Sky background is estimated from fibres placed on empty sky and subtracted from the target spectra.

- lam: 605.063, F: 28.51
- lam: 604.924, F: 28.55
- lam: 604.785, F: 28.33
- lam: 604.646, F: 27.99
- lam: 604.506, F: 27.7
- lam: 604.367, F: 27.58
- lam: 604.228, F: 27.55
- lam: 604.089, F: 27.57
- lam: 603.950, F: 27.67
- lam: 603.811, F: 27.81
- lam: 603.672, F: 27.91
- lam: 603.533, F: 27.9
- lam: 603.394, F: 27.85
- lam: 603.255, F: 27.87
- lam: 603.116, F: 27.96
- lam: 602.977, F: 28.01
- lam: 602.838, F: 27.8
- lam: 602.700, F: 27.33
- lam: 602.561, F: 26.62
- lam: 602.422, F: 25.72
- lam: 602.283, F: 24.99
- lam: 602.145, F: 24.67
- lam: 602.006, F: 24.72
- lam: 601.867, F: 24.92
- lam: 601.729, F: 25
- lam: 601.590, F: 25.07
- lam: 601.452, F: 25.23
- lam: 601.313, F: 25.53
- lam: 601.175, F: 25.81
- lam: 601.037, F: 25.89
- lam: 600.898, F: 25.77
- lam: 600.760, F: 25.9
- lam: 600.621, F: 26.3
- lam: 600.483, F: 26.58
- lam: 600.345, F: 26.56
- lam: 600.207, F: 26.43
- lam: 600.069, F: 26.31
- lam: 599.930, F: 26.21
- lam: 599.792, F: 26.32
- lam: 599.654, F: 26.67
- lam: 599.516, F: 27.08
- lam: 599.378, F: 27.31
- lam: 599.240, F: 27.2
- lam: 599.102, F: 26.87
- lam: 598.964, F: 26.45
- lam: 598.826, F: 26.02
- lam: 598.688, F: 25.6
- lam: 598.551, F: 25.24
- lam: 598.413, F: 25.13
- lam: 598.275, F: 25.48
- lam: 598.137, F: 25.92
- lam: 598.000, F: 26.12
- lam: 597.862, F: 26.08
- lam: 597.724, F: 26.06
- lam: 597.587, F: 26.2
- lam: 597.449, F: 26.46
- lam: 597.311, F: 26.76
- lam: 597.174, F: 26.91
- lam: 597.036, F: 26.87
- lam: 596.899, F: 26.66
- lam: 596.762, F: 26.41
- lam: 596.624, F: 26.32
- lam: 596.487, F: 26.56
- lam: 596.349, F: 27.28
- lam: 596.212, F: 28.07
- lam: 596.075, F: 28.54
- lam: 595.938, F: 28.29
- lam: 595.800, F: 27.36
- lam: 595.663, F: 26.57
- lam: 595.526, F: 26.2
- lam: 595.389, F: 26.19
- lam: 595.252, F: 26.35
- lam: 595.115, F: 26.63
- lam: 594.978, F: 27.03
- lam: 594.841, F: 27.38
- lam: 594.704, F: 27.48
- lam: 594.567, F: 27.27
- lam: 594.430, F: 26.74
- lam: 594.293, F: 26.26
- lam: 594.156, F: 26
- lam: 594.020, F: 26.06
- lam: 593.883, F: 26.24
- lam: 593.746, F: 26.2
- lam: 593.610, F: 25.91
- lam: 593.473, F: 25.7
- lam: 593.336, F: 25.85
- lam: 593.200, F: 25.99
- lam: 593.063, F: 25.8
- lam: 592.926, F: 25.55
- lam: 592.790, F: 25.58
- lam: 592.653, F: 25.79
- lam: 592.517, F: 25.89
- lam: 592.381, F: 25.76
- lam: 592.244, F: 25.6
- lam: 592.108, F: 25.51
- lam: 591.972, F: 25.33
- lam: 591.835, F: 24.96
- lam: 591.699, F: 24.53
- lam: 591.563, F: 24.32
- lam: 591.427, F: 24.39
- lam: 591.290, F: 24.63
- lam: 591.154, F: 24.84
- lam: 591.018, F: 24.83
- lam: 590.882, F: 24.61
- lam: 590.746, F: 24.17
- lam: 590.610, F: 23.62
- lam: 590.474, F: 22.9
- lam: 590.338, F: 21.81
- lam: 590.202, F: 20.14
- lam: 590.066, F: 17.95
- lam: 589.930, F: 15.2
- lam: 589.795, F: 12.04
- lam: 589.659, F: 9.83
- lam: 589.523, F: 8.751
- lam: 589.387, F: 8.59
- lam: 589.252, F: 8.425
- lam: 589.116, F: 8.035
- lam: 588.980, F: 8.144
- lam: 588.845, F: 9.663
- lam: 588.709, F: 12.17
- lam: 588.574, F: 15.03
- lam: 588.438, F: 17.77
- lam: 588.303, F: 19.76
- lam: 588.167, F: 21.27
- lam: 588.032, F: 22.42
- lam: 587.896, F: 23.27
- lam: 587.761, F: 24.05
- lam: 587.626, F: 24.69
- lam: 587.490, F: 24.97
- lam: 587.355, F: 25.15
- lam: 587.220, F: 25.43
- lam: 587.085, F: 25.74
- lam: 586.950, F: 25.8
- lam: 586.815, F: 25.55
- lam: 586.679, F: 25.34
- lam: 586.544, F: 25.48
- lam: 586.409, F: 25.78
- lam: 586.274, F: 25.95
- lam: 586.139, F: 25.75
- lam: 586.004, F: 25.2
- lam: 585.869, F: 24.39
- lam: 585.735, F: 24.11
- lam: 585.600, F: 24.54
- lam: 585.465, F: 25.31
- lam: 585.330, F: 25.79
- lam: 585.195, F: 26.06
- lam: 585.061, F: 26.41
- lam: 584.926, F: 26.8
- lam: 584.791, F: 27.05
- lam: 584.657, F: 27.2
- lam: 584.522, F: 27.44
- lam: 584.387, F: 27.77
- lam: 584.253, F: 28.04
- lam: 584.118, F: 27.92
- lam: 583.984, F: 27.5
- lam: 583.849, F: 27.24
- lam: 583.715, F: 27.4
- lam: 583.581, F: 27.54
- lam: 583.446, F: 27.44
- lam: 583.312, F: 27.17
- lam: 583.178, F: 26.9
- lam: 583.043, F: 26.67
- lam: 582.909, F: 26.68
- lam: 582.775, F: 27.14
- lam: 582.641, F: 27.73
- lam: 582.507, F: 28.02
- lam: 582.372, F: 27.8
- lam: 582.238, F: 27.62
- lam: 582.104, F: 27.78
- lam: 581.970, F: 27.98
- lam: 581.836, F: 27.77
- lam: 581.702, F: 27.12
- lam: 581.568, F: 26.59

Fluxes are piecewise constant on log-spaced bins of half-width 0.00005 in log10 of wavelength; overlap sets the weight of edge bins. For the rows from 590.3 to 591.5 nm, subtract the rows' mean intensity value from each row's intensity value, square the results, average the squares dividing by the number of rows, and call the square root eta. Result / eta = 0.97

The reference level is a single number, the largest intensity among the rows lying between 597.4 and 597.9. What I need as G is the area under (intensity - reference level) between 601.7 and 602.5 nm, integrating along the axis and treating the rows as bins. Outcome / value -1.2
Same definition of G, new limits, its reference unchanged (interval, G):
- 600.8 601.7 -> -0.8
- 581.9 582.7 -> 1.1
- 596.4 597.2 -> 0.1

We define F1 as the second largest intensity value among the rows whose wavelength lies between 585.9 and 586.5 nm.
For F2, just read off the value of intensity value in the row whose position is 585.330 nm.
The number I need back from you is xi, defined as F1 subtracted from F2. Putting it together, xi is 0.0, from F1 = 25.78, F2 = 25.79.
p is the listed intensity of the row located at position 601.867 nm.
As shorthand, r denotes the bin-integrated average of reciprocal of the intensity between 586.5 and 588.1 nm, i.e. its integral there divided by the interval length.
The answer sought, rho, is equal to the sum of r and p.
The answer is 25.0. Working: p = 24.92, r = 0.0404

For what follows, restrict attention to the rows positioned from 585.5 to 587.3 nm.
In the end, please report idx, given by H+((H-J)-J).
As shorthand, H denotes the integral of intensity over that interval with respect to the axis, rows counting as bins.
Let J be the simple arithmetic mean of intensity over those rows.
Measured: 41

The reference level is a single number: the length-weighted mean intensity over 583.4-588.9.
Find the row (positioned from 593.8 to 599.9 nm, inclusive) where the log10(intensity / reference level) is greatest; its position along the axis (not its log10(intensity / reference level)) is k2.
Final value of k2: 596.075 nm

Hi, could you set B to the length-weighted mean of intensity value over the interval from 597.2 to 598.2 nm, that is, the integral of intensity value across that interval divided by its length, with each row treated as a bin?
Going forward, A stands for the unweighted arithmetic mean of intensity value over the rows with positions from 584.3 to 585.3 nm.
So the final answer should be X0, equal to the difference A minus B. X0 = 1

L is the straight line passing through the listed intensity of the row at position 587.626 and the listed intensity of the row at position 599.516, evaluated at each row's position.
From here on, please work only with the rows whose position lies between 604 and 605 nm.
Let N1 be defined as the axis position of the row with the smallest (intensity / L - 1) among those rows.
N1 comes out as 604.228 nm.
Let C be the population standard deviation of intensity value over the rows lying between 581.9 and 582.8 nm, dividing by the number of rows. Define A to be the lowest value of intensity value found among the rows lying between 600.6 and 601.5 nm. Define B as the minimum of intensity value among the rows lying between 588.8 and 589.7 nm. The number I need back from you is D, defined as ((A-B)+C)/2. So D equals 9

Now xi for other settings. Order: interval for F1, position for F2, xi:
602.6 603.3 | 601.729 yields -3.0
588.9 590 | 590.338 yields 9.8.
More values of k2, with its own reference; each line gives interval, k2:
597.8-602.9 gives 602.838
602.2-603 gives 602.977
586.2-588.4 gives 586.274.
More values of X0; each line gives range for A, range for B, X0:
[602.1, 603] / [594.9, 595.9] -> 0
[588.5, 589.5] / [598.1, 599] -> -16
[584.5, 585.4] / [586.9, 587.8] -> 2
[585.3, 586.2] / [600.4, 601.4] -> -1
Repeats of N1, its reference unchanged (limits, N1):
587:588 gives 587.896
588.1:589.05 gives 588.980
